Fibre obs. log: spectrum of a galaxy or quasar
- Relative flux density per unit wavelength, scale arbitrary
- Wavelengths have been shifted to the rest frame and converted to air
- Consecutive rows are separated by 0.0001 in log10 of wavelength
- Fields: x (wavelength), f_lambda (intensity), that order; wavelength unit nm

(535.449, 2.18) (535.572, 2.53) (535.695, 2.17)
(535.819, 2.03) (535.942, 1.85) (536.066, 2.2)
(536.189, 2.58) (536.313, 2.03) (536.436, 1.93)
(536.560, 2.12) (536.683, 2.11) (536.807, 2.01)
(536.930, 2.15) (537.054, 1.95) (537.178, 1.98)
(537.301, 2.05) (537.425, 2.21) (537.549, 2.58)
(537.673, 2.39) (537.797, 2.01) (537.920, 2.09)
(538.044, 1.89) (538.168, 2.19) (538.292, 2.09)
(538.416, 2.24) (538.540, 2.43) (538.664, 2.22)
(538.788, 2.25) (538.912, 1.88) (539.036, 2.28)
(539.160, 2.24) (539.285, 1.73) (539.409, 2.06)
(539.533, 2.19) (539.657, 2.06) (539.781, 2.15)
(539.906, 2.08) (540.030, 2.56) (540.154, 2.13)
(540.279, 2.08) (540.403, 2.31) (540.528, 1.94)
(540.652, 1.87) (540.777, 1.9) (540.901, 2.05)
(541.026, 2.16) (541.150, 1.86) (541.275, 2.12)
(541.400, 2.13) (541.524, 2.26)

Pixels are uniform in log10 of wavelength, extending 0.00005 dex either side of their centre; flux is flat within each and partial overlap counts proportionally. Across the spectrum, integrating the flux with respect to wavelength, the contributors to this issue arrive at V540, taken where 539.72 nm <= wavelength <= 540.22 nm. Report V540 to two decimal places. 1.11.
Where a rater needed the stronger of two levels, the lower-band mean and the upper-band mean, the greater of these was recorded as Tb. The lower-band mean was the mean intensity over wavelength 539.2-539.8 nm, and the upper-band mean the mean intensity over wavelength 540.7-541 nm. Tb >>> 2.04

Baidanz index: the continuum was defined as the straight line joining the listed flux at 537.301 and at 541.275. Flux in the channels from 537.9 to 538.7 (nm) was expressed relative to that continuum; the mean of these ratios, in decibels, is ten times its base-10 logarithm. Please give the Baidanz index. 0.20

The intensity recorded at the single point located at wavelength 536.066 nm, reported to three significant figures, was 2.20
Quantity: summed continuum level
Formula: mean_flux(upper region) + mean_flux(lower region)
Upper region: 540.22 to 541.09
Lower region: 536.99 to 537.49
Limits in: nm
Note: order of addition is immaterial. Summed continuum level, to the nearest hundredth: 4.09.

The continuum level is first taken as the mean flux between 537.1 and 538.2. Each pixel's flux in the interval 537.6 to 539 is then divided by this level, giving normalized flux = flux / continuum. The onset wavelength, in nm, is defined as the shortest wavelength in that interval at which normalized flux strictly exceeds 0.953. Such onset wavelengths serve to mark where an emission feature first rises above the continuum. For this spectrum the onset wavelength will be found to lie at 537.673 nm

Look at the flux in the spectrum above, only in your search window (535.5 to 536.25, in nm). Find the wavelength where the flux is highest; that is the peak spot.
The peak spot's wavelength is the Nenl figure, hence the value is 536.189 nm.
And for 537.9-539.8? 538.540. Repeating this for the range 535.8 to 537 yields 536.189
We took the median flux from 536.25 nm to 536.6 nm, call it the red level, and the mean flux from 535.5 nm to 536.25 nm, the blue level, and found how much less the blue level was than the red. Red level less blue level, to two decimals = -0.20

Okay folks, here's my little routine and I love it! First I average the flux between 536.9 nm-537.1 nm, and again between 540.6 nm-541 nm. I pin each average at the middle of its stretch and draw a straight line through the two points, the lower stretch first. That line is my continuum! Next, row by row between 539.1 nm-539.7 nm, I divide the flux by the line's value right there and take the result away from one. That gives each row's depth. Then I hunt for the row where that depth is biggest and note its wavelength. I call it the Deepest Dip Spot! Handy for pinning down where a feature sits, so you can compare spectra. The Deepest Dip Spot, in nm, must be 539.285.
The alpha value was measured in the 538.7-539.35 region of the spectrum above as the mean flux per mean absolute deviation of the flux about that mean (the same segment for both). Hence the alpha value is 10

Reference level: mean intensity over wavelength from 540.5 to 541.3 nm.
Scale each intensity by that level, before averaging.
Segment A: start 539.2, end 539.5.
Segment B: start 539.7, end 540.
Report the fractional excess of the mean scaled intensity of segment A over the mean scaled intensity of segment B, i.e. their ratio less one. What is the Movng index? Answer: -0.10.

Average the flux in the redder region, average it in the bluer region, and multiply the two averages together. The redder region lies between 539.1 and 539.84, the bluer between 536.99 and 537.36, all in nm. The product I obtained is 4.1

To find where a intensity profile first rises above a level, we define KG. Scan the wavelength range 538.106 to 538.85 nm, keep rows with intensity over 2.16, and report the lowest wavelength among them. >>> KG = 538.168 nm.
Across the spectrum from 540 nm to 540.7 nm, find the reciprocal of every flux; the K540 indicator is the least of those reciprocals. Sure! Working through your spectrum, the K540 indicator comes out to 0.391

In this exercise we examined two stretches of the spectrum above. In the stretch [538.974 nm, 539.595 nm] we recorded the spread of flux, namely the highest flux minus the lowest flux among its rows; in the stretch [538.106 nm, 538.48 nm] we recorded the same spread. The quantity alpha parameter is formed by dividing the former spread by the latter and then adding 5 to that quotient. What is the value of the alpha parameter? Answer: 8.7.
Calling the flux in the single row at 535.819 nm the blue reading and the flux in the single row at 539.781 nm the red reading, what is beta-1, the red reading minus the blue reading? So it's 0.1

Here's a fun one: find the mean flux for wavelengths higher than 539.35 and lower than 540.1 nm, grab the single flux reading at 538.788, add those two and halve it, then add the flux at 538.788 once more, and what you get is 4.47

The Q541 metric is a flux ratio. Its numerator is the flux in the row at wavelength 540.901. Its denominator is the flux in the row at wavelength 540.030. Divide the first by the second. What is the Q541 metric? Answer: 0.80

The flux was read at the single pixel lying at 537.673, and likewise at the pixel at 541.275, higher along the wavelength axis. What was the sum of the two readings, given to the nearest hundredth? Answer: 4.51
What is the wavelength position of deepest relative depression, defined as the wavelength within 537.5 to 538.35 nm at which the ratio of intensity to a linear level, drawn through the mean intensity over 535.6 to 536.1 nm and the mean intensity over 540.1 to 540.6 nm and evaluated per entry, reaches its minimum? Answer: 538.044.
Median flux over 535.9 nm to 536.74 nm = 2.11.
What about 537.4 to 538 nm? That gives 2.21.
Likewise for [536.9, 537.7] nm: 2.15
